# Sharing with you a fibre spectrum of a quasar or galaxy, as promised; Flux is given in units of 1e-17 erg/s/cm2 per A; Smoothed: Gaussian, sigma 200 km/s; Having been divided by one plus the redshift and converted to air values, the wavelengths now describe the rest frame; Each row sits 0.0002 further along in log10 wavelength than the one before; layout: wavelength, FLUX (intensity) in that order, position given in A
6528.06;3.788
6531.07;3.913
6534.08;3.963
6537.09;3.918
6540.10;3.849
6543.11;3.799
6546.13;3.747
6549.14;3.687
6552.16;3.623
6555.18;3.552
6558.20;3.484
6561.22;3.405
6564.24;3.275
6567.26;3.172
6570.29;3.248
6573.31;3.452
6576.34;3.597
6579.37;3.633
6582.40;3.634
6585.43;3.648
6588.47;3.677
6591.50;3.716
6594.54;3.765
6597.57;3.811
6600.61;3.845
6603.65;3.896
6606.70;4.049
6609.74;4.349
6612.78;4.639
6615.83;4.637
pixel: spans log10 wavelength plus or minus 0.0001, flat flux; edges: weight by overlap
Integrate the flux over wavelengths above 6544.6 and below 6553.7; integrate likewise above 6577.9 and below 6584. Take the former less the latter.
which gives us 11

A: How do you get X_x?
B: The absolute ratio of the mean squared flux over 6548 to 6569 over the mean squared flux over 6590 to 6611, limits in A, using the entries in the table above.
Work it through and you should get 0.78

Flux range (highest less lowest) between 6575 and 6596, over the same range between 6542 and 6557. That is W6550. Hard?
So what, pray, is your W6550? 0.68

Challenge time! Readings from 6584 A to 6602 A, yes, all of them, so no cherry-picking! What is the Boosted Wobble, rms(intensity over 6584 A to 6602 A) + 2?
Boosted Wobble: 5.74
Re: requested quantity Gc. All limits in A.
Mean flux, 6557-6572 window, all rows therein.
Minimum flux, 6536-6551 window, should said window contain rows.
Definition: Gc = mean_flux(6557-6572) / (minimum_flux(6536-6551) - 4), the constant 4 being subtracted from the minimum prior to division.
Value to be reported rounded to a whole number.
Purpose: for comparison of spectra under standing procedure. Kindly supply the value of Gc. -11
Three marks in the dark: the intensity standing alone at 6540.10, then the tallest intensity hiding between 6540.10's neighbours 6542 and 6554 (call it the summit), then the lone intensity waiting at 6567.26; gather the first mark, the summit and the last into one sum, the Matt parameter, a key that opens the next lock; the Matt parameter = 10.82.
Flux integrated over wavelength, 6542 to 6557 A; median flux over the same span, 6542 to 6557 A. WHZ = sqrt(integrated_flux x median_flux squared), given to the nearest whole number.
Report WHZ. 27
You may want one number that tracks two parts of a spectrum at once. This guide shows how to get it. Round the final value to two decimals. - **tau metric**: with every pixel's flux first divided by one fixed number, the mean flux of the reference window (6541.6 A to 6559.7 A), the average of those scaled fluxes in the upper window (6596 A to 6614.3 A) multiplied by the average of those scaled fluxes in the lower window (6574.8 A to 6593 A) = 1.12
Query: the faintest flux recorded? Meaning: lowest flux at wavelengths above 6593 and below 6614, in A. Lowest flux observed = 3.765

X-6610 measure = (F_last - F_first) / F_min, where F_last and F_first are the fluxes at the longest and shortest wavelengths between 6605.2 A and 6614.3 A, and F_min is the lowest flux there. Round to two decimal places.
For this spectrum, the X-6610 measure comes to 0.15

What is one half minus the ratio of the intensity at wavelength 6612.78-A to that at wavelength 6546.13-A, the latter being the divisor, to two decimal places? -0.74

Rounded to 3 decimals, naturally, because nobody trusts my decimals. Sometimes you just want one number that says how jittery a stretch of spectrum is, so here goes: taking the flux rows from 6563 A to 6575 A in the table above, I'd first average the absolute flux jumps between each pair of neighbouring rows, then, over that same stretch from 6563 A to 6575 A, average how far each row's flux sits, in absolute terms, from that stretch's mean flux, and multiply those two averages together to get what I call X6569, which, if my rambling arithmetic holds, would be 0.011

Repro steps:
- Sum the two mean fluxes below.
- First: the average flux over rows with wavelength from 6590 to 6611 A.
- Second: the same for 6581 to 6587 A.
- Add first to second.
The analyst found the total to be 7.6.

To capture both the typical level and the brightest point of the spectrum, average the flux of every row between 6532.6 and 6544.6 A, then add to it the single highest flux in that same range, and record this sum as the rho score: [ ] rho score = 7.8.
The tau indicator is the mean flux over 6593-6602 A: 3.81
